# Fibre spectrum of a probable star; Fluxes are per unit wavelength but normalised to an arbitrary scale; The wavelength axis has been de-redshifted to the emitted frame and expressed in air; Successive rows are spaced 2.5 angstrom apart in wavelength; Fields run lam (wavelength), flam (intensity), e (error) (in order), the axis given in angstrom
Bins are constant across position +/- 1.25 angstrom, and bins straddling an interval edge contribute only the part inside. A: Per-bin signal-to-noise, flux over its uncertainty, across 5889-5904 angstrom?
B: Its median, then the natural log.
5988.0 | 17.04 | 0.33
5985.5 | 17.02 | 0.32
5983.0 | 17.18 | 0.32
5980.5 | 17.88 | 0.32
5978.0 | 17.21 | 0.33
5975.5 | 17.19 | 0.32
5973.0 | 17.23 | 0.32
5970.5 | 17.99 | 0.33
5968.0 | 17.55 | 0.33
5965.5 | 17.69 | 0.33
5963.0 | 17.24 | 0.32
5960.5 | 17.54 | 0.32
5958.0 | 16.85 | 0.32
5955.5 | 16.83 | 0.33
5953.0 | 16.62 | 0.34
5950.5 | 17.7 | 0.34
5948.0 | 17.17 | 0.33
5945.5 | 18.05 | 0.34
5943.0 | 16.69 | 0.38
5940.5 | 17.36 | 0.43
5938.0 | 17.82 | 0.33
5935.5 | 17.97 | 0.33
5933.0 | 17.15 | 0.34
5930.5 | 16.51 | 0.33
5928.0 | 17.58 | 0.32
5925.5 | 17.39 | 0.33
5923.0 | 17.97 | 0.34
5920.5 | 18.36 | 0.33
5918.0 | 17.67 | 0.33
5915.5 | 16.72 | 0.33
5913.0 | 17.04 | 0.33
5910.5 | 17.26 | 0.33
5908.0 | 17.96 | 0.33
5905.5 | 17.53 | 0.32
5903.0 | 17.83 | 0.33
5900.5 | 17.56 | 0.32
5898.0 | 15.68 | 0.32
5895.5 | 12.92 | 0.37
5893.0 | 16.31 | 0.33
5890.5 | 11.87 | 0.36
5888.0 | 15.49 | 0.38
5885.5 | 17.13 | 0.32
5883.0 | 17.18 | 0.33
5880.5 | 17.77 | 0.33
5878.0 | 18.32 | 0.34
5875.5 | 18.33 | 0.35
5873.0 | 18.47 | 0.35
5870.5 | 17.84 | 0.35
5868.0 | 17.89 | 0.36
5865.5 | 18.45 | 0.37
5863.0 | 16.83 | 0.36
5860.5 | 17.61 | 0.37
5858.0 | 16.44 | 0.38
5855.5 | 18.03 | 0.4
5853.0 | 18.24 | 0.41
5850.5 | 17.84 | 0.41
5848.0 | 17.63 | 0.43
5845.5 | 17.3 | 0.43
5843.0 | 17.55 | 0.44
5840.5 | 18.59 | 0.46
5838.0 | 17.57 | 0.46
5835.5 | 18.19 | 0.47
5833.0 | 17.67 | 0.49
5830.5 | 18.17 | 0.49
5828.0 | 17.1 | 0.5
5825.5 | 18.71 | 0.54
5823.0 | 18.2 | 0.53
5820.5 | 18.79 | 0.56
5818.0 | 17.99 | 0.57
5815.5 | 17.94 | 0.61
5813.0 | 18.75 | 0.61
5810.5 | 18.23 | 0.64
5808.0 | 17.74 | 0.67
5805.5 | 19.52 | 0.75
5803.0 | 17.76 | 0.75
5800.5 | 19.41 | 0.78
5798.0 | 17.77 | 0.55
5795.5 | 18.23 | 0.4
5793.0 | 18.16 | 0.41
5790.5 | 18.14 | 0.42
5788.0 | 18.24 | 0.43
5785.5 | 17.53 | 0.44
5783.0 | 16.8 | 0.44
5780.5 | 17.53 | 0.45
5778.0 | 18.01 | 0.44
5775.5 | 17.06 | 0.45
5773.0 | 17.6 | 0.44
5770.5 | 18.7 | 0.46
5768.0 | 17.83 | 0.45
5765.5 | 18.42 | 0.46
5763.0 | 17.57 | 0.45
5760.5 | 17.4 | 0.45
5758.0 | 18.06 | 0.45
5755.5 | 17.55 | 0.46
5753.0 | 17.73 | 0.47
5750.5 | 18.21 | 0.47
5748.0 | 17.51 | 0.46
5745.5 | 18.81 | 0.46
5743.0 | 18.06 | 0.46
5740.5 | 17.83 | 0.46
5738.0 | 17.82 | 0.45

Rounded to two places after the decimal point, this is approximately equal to 3.90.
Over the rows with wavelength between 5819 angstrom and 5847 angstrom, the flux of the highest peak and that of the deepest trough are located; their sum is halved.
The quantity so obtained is 17.9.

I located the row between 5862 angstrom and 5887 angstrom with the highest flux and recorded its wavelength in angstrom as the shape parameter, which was 5873.0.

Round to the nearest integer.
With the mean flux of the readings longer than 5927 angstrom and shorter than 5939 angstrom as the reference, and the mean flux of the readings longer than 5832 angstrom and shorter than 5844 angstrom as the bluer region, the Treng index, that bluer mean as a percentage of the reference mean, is 103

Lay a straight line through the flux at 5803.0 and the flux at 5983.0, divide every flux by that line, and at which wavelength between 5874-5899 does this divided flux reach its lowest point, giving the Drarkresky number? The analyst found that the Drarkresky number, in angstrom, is 5890.5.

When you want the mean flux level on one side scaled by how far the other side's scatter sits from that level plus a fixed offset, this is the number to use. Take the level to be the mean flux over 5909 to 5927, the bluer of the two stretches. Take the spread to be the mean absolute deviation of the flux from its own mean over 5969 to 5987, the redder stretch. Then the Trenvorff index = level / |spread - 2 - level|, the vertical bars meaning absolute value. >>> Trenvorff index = 0.912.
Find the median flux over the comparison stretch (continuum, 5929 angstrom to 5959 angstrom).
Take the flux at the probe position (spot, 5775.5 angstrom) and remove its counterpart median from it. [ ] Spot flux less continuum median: -0.10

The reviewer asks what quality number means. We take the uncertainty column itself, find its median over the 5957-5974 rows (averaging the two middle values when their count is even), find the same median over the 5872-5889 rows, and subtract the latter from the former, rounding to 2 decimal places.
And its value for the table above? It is -0.02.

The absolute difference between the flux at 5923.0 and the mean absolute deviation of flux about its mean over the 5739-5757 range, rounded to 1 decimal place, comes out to 17.6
